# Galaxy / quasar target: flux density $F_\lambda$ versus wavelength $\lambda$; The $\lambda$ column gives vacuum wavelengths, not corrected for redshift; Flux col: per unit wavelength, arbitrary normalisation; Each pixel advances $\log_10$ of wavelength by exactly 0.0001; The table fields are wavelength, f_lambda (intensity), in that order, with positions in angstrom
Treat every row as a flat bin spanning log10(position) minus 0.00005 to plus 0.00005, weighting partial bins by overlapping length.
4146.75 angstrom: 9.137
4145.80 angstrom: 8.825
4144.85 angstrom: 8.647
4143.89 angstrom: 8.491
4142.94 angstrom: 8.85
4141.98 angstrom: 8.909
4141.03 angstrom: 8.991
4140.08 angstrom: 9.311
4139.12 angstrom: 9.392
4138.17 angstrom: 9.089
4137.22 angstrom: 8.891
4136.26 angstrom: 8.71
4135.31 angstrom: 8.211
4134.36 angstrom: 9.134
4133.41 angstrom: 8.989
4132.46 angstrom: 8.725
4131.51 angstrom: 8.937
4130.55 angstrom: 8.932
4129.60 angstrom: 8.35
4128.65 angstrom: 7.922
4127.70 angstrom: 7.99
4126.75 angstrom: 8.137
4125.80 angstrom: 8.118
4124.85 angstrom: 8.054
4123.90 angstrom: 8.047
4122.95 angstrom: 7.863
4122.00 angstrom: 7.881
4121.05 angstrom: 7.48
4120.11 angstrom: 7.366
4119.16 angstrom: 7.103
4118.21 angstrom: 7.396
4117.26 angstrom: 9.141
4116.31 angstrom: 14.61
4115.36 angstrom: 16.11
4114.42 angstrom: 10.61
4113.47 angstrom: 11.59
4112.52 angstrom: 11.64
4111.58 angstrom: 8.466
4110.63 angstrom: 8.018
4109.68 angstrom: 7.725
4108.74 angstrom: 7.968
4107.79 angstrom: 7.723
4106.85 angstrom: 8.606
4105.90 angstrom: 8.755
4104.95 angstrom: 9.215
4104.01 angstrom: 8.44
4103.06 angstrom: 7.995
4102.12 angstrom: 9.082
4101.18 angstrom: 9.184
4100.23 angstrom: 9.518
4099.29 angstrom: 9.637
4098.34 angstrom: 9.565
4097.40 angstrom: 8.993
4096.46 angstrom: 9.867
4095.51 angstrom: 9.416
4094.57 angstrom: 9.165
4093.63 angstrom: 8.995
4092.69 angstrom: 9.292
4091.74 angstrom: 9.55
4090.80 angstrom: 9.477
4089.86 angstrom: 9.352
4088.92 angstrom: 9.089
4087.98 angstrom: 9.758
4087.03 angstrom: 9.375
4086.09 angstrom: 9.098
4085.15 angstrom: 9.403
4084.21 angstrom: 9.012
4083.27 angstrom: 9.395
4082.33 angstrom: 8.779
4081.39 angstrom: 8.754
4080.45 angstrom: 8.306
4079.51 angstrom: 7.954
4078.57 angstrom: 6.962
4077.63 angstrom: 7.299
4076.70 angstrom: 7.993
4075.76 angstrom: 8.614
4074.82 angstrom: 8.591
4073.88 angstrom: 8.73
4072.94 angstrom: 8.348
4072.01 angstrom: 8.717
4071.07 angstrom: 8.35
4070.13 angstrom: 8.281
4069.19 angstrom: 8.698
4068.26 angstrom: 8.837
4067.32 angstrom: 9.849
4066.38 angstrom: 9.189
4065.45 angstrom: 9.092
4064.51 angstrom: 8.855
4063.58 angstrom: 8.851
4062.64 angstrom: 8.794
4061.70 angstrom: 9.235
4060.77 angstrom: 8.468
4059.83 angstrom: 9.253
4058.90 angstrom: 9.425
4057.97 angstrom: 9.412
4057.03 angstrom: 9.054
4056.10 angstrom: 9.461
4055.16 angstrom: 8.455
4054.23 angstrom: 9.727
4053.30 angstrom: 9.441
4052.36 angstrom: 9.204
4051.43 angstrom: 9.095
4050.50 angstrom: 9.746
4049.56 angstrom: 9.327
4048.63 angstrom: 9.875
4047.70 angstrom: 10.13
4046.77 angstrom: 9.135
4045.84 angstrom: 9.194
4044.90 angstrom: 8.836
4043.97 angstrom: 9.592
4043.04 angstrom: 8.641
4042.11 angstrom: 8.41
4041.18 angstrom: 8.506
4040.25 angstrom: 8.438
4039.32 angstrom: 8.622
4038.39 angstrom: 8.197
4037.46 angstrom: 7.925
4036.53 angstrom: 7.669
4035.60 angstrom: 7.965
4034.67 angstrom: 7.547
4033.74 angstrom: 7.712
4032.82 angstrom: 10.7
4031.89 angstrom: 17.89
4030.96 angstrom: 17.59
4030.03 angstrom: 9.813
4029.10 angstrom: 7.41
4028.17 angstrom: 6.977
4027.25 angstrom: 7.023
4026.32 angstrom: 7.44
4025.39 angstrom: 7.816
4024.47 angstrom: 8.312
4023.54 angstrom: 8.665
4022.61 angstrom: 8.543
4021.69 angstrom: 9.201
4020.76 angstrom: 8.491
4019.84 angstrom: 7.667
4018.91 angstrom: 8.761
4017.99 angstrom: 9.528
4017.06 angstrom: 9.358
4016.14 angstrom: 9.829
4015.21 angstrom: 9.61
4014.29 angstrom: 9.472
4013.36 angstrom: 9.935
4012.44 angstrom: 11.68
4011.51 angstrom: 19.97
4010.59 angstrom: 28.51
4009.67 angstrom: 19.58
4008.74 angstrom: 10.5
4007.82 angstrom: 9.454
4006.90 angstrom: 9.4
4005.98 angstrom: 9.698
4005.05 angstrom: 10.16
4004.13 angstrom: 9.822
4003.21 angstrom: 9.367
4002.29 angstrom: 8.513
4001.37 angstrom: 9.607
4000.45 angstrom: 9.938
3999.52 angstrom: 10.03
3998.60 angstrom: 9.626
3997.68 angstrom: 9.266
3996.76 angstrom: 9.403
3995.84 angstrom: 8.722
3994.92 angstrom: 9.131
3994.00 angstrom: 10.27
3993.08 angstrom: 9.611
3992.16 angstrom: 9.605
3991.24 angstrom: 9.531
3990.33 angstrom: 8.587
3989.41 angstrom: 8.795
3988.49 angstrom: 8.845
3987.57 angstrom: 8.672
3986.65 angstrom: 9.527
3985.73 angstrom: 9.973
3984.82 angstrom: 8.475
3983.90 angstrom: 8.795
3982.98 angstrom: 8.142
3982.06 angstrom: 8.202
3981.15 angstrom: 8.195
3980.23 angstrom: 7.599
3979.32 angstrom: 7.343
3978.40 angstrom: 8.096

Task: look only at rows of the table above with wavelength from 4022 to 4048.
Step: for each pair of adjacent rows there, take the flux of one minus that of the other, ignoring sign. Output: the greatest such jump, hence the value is 8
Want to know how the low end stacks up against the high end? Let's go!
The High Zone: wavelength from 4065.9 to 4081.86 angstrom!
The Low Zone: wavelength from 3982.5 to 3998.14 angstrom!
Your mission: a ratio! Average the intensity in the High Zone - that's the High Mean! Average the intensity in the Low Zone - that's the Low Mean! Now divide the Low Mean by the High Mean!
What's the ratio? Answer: 1.08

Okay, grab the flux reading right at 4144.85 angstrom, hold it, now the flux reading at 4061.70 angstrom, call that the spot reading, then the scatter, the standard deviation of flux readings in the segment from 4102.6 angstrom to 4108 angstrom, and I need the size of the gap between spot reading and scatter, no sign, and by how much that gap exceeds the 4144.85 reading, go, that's 0.1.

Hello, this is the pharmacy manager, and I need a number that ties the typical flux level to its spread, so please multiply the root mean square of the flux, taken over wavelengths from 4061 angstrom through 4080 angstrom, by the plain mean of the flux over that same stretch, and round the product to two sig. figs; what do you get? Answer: 74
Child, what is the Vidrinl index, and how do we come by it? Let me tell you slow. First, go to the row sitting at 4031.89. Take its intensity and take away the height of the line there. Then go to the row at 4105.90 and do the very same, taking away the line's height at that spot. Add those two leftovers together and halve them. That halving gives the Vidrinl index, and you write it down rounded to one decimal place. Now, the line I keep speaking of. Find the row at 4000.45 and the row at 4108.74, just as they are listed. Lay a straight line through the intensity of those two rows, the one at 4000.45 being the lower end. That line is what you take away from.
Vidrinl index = 4.6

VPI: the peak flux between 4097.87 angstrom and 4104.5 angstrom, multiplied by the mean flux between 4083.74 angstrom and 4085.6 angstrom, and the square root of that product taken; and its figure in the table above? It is 9.4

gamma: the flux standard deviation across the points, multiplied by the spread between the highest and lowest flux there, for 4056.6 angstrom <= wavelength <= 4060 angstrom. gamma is 0.06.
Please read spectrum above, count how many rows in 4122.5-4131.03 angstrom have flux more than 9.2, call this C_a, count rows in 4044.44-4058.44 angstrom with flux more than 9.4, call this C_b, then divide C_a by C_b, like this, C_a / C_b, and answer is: 0.0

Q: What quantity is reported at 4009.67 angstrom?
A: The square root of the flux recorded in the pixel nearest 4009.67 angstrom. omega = 4.42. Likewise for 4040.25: 2.90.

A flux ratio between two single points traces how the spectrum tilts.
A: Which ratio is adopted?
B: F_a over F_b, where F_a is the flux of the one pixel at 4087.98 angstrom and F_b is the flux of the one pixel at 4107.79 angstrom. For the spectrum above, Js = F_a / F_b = 1.26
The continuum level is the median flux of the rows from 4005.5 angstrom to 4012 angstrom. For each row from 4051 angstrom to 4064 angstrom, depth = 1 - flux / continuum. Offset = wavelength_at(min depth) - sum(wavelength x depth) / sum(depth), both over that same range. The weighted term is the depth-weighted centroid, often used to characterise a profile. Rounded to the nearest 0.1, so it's -3.6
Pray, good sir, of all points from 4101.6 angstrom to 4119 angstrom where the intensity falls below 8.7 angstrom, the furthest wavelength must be 4118.21 angstrom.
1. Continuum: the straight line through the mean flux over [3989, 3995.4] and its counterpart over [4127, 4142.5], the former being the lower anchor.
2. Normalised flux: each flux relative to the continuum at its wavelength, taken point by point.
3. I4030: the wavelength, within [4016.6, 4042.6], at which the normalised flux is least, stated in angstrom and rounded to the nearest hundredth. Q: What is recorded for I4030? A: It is 4028.17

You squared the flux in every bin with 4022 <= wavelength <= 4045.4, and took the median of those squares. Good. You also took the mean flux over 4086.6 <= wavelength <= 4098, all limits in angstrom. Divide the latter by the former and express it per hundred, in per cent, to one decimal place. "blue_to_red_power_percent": 13.2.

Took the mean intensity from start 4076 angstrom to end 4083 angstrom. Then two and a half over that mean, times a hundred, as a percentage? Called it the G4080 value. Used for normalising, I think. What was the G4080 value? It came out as 31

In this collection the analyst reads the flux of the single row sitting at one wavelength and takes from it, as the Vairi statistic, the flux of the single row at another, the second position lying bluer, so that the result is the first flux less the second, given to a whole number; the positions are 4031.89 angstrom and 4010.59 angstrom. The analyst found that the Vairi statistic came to -11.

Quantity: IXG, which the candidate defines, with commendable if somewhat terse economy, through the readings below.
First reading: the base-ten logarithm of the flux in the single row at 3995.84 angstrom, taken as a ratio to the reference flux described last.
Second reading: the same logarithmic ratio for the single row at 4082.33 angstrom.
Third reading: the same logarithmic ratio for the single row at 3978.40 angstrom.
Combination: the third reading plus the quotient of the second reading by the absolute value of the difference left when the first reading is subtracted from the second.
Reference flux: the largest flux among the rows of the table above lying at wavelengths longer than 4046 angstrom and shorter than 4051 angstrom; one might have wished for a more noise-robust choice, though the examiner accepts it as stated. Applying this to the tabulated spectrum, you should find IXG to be -22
